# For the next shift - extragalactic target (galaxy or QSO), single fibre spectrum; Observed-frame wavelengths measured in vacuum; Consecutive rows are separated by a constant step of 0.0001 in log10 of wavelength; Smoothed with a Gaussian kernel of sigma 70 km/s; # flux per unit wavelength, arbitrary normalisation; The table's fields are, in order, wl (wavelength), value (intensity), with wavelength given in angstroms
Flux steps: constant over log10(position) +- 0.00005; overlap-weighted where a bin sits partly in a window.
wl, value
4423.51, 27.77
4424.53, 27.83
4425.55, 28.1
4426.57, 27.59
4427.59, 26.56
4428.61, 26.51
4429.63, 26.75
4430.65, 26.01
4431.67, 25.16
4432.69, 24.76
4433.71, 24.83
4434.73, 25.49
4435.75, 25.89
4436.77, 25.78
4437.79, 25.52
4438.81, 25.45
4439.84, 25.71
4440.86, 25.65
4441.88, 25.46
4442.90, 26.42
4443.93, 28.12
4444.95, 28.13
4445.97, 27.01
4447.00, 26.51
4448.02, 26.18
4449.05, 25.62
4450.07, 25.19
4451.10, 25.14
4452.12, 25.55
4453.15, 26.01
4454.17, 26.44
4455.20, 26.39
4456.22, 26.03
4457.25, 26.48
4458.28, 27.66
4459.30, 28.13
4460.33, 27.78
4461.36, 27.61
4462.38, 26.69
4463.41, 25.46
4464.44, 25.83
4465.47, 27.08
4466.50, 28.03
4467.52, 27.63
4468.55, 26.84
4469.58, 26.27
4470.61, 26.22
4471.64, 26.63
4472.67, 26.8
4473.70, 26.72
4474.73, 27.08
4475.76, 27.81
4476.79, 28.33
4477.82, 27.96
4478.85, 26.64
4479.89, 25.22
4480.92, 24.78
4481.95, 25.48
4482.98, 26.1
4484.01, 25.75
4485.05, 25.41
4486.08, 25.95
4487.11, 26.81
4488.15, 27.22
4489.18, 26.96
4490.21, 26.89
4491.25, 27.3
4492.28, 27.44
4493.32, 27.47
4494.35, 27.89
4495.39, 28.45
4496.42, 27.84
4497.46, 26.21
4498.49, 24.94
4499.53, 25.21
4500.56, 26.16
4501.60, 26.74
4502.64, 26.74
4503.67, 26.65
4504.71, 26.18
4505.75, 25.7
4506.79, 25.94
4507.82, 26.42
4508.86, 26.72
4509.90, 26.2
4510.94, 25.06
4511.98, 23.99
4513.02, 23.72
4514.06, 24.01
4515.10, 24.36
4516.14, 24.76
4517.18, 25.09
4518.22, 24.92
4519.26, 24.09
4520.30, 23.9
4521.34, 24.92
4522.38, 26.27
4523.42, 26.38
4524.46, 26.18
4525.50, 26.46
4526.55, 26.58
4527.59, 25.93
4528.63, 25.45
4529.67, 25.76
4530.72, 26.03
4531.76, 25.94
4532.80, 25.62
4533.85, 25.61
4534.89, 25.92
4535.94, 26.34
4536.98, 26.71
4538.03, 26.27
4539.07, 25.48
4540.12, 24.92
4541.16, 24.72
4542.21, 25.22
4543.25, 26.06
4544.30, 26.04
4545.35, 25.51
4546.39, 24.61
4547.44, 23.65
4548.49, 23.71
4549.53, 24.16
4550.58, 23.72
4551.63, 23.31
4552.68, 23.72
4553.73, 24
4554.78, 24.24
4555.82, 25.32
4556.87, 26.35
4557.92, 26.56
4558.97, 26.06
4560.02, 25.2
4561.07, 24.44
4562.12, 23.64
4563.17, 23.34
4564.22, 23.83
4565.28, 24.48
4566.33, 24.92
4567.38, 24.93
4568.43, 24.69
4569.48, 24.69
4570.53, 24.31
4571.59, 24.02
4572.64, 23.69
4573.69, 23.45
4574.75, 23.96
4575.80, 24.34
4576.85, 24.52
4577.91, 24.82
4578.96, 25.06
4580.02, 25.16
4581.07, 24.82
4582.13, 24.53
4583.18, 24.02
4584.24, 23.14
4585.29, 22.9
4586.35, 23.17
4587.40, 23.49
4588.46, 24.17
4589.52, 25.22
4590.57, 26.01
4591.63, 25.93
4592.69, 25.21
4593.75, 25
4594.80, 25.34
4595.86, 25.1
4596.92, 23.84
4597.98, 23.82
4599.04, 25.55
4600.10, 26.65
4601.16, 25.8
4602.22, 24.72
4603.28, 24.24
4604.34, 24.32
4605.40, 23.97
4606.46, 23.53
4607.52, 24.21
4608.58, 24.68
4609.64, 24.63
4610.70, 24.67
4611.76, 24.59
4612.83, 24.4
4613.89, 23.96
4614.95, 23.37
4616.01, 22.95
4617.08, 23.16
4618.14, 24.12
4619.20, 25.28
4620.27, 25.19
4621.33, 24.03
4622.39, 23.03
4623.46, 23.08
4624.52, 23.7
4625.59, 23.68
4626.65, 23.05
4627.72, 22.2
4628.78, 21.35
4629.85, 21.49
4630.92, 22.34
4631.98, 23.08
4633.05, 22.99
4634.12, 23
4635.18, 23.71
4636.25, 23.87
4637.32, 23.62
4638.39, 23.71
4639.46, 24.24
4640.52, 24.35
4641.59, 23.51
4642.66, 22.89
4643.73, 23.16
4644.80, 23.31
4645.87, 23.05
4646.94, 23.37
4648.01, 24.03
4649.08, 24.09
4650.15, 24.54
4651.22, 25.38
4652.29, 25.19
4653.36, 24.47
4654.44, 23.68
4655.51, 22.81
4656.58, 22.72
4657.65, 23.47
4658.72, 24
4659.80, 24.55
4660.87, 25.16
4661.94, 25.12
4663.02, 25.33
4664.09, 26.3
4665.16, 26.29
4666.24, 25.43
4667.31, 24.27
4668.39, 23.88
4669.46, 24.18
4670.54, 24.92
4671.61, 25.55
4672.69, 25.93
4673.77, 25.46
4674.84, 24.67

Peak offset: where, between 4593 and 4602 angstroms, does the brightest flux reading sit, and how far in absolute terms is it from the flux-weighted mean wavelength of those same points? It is 2.6 angstroms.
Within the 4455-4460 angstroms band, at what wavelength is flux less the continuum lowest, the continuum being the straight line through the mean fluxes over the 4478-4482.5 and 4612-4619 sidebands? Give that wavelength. 4456.22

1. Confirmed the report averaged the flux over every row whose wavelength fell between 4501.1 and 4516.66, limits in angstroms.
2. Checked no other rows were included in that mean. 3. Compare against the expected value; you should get 25.5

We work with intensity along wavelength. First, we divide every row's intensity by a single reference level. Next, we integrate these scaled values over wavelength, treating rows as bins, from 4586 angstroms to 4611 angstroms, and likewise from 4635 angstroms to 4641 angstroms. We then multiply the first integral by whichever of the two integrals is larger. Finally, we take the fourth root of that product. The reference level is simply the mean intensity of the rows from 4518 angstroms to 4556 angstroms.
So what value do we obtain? 5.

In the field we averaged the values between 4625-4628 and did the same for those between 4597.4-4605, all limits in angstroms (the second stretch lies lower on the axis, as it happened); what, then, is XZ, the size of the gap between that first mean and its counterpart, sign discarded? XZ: 2.0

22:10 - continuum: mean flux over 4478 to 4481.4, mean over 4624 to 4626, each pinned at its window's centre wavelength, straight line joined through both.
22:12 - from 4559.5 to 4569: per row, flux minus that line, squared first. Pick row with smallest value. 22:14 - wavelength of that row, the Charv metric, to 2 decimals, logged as 4565.28 angstroms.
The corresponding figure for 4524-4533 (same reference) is 4528.63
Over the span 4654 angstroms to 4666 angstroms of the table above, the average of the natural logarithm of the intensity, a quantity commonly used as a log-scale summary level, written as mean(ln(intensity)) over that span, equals 3.20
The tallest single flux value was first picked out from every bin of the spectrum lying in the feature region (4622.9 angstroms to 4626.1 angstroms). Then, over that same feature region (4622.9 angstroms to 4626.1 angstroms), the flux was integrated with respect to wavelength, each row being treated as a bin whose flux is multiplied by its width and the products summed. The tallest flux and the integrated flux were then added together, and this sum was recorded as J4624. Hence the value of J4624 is 99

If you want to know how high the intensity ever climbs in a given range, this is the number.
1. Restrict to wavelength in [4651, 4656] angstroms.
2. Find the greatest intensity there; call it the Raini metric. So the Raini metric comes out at 25.38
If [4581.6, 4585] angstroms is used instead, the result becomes 24.53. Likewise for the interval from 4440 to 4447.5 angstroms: 28.13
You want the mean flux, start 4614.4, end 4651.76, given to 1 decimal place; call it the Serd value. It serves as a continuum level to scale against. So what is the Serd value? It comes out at 23.5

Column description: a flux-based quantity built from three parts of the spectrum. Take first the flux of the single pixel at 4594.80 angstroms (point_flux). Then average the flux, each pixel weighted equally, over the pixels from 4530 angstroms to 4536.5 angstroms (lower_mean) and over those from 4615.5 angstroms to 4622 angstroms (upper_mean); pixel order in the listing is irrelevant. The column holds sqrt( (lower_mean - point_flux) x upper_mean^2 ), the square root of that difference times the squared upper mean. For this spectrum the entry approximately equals 18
